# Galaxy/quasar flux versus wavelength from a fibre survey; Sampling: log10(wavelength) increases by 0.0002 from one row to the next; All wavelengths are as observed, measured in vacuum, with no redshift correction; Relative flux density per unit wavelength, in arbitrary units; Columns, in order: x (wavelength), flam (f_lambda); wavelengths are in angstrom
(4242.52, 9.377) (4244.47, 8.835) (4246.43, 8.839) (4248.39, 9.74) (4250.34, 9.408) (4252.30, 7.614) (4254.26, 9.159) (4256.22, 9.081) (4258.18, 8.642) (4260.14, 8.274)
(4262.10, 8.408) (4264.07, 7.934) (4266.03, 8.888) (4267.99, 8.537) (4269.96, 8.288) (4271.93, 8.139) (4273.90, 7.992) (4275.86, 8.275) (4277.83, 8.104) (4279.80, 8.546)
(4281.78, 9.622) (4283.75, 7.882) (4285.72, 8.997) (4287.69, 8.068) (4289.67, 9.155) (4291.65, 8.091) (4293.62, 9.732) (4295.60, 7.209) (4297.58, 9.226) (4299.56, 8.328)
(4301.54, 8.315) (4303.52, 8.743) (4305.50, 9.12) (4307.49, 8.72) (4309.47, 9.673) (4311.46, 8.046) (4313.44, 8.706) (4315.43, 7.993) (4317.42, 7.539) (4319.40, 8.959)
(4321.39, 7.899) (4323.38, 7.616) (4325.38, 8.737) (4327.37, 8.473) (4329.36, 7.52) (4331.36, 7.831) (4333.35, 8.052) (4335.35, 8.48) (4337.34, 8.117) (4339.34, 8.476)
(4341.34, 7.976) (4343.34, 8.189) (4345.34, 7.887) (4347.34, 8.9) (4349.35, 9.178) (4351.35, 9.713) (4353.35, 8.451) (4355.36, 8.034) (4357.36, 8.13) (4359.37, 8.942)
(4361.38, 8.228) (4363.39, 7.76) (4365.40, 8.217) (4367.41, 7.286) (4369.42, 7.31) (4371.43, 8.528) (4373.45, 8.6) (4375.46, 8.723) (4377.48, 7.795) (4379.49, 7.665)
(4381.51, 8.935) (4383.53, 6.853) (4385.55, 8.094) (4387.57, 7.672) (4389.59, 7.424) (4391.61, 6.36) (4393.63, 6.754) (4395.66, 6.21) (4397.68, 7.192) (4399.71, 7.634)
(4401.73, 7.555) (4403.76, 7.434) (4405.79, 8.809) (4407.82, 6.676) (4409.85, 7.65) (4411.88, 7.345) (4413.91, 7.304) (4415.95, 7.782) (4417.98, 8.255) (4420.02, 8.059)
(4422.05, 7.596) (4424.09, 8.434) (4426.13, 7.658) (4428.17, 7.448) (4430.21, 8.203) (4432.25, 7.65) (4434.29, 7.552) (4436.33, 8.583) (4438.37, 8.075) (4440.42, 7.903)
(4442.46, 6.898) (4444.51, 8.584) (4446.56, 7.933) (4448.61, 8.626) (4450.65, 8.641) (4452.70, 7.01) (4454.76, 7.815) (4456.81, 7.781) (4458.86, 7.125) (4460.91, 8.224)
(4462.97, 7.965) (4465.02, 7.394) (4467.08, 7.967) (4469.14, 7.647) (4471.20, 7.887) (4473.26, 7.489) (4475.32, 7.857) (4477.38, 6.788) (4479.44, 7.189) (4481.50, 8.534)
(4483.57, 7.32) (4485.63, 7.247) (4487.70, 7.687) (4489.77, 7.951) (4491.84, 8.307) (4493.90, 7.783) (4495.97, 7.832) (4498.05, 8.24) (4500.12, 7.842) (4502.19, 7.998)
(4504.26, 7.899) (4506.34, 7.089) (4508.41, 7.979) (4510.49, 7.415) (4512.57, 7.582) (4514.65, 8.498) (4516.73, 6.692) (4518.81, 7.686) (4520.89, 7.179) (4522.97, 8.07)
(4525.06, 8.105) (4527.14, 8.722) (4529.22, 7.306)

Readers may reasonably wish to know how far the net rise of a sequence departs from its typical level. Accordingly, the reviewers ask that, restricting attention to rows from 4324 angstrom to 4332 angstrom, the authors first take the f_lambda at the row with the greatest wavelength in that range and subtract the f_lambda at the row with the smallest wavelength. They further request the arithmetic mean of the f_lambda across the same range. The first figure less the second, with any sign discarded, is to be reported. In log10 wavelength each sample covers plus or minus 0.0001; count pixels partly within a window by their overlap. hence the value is 9.0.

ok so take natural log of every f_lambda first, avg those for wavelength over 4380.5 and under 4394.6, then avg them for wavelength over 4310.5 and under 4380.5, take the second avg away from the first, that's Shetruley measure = -0.10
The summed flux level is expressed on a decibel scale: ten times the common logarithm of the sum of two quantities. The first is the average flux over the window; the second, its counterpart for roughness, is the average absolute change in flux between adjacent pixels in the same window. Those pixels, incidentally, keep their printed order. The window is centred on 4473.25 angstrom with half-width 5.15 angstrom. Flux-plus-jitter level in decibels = 9.06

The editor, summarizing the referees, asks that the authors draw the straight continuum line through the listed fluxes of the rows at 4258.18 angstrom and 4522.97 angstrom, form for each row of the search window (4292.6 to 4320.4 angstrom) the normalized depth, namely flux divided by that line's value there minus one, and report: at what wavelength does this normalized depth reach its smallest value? 4295.60 angstrom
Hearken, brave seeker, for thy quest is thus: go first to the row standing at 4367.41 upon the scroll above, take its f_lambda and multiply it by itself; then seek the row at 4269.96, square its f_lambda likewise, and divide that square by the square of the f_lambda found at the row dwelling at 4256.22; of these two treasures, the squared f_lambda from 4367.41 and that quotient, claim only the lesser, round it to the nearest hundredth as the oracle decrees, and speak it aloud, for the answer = 0.83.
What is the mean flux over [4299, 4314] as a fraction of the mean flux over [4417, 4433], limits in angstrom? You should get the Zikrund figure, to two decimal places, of 1.10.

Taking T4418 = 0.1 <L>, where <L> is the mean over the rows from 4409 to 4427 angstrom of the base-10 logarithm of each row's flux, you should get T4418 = 0.0891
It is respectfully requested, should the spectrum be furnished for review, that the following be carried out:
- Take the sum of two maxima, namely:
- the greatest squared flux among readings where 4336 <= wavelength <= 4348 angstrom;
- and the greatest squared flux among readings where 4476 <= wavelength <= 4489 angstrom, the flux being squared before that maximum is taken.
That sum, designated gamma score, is 152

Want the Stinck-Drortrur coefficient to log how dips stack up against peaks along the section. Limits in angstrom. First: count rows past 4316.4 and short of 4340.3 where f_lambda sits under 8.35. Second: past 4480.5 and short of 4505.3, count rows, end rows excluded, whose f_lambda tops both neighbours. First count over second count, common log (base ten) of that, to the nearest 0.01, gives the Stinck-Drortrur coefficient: 0.37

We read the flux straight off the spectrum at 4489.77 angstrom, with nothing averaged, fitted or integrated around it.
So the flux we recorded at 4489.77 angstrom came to 7.951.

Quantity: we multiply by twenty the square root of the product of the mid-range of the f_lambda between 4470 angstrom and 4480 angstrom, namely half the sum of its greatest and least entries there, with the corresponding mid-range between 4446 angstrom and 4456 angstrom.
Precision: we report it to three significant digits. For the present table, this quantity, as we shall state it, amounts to 152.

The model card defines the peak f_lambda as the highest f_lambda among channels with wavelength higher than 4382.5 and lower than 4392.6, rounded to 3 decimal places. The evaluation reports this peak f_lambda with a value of 8.094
